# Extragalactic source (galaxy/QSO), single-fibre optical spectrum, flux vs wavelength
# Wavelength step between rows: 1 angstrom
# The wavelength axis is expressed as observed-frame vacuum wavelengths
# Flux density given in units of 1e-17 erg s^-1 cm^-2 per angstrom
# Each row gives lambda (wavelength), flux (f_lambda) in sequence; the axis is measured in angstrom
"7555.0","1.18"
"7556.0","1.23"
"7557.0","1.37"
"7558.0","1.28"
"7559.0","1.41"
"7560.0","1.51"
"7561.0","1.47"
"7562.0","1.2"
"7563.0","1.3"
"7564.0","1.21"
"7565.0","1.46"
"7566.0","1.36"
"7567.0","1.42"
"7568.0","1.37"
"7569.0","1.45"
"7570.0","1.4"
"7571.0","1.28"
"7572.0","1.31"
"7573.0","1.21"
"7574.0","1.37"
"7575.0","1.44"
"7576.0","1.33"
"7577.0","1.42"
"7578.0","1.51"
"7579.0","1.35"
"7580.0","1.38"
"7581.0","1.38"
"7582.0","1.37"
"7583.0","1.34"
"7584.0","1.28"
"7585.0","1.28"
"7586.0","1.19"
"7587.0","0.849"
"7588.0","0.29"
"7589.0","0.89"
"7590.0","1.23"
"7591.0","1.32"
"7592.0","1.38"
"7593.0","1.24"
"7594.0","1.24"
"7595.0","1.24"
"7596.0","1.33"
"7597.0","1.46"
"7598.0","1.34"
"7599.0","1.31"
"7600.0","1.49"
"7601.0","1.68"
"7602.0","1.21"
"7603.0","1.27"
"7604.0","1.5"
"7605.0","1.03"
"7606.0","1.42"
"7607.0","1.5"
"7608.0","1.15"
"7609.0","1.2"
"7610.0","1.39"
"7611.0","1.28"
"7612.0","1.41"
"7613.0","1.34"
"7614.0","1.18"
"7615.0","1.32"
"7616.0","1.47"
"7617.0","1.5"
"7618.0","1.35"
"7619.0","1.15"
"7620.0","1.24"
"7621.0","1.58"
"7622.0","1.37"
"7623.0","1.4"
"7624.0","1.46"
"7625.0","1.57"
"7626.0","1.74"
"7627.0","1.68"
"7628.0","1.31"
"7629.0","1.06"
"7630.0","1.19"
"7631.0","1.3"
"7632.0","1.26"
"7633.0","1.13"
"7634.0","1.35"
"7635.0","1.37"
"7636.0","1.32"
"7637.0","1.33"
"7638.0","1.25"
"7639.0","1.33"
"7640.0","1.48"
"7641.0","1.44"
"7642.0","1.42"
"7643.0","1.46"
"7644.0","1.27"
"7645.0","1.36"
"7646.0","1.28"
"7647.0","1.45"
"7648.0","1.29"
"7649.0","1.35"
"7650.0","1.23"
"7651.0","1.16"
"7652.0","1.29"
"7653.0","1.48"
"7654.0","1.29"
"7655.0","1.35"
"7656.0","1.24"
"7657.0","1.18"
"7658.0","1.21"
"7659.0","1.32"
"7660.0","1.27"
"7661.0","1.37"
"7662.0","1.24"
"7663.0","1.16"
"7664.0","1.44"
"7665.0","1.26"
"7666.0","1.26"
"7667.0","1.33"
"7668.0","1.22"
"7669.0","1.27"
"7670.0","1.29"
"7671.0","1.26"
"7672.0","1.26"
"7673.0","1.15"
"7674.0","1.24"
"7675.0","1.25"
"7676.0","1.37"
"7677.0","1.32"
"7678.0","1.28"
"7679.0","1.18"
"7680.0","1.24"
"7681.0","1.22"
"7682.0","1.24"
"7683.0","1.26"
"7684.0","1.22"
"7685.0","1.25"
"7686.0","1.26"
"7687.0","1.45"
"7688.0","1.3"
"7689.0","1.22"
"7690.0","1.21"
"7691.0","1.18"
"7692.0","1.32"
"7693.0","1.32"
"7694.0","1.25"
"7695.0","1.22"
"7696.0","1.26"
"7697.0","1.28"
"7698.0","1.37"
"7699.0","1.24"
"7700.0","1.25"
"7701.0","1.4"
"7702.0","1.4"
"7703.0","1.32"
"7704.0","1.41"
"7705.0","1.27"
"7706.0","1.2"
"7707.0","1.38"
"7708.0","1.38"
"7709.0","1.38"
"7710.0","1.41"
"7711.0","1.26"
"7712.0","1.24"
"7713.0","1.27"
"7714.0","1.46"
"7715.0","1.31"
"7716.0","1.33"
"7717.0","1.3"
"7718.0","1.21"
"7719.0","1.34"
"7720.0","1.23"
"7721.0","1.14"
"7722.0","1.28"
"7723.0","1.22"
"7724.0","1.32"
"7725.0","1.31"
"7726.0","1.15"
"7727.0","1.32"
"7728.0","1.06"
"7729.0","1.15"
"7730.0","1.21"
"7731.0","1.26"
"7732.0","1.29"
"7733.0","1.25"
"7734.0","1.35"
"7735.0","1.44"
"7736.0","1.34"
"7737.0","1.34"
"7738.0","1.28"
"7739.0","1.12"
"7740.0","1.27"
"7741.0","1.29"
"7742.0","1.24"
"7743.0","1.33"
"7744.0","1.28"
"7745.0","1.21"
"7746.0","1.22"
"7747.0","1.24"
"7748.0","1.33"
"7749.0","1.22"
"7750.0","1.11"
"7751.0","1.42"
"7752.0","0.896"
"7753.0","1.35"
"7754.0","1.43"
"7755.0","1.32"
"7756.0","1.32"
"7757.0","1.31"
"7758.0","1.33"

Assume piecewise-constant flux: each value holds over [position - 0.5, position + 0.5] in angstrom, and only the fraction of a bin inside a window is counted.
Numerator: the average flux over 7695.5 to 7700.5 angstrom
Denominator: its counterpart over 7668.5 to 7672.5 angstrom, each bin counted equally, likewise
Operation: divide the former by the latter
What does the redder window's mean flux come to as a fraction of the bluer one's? 1.01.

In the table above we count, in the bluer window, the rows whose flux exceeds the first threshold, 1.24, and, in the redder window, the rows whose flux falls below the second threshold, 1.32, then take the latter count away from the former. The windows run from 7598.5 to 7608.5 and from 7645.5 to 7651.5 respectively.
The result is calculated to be 3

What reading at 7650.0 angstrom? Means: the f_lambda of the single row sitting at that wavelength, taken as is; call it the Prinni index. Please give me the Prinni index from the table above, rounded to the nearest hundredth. 1.23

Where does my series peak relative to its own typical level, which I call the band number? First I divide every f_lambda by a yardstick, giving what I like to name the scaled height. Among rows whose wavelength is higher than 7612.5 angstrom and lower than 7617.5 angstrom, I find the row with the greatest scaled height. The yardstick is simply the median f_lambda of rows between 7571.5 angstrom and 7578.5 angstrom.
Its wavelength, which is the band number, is 7617.0 angstrom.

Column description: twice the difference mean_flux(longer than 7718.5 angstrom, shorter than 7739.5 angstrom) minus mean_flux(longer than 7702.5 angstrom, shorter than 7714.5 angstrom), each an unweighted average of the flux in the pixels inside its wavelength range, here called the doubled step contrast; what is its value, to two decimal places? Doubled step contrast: -0.15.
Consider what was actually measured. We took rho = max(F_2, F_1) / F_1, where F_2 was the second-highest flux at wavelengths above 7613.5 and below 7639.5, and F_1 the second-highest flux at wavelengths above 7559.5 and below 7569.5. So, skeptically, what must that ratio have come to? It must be 1.14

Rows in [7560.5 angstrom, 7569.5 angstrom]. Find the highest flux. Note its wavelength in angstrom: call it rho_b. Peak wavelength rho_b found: 7561.0 angstrom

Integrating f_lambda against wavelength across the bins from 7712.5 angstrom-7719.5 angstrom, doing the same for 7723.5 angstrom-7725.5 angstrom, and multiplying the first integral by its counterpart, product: 24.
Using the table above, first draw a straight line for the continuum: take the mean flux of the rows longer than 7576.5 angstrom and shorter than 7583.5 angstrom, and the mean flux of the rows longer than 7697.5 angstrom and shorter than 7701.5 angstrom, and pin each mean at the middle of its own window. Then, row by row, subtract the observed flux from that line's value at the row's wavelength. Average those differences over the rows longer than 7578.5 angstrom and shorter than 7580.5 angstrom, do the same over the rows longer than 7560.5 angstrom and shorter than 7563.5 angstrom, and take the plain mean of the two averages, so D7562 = 0.05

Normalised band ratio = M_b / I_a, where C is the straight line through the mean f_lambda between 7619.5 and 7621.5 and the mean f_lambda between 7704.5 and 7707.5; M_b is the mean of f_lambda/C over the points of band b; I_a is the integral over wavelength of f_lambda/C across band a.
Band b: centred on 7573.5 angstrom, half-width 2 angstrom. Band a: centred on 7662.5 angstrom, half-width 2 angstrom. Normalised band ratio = 0.233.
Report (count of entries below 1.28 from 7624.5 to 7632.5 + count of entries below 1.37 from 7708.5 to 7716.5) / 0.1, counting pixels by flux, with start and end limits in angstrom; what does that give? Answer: 80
